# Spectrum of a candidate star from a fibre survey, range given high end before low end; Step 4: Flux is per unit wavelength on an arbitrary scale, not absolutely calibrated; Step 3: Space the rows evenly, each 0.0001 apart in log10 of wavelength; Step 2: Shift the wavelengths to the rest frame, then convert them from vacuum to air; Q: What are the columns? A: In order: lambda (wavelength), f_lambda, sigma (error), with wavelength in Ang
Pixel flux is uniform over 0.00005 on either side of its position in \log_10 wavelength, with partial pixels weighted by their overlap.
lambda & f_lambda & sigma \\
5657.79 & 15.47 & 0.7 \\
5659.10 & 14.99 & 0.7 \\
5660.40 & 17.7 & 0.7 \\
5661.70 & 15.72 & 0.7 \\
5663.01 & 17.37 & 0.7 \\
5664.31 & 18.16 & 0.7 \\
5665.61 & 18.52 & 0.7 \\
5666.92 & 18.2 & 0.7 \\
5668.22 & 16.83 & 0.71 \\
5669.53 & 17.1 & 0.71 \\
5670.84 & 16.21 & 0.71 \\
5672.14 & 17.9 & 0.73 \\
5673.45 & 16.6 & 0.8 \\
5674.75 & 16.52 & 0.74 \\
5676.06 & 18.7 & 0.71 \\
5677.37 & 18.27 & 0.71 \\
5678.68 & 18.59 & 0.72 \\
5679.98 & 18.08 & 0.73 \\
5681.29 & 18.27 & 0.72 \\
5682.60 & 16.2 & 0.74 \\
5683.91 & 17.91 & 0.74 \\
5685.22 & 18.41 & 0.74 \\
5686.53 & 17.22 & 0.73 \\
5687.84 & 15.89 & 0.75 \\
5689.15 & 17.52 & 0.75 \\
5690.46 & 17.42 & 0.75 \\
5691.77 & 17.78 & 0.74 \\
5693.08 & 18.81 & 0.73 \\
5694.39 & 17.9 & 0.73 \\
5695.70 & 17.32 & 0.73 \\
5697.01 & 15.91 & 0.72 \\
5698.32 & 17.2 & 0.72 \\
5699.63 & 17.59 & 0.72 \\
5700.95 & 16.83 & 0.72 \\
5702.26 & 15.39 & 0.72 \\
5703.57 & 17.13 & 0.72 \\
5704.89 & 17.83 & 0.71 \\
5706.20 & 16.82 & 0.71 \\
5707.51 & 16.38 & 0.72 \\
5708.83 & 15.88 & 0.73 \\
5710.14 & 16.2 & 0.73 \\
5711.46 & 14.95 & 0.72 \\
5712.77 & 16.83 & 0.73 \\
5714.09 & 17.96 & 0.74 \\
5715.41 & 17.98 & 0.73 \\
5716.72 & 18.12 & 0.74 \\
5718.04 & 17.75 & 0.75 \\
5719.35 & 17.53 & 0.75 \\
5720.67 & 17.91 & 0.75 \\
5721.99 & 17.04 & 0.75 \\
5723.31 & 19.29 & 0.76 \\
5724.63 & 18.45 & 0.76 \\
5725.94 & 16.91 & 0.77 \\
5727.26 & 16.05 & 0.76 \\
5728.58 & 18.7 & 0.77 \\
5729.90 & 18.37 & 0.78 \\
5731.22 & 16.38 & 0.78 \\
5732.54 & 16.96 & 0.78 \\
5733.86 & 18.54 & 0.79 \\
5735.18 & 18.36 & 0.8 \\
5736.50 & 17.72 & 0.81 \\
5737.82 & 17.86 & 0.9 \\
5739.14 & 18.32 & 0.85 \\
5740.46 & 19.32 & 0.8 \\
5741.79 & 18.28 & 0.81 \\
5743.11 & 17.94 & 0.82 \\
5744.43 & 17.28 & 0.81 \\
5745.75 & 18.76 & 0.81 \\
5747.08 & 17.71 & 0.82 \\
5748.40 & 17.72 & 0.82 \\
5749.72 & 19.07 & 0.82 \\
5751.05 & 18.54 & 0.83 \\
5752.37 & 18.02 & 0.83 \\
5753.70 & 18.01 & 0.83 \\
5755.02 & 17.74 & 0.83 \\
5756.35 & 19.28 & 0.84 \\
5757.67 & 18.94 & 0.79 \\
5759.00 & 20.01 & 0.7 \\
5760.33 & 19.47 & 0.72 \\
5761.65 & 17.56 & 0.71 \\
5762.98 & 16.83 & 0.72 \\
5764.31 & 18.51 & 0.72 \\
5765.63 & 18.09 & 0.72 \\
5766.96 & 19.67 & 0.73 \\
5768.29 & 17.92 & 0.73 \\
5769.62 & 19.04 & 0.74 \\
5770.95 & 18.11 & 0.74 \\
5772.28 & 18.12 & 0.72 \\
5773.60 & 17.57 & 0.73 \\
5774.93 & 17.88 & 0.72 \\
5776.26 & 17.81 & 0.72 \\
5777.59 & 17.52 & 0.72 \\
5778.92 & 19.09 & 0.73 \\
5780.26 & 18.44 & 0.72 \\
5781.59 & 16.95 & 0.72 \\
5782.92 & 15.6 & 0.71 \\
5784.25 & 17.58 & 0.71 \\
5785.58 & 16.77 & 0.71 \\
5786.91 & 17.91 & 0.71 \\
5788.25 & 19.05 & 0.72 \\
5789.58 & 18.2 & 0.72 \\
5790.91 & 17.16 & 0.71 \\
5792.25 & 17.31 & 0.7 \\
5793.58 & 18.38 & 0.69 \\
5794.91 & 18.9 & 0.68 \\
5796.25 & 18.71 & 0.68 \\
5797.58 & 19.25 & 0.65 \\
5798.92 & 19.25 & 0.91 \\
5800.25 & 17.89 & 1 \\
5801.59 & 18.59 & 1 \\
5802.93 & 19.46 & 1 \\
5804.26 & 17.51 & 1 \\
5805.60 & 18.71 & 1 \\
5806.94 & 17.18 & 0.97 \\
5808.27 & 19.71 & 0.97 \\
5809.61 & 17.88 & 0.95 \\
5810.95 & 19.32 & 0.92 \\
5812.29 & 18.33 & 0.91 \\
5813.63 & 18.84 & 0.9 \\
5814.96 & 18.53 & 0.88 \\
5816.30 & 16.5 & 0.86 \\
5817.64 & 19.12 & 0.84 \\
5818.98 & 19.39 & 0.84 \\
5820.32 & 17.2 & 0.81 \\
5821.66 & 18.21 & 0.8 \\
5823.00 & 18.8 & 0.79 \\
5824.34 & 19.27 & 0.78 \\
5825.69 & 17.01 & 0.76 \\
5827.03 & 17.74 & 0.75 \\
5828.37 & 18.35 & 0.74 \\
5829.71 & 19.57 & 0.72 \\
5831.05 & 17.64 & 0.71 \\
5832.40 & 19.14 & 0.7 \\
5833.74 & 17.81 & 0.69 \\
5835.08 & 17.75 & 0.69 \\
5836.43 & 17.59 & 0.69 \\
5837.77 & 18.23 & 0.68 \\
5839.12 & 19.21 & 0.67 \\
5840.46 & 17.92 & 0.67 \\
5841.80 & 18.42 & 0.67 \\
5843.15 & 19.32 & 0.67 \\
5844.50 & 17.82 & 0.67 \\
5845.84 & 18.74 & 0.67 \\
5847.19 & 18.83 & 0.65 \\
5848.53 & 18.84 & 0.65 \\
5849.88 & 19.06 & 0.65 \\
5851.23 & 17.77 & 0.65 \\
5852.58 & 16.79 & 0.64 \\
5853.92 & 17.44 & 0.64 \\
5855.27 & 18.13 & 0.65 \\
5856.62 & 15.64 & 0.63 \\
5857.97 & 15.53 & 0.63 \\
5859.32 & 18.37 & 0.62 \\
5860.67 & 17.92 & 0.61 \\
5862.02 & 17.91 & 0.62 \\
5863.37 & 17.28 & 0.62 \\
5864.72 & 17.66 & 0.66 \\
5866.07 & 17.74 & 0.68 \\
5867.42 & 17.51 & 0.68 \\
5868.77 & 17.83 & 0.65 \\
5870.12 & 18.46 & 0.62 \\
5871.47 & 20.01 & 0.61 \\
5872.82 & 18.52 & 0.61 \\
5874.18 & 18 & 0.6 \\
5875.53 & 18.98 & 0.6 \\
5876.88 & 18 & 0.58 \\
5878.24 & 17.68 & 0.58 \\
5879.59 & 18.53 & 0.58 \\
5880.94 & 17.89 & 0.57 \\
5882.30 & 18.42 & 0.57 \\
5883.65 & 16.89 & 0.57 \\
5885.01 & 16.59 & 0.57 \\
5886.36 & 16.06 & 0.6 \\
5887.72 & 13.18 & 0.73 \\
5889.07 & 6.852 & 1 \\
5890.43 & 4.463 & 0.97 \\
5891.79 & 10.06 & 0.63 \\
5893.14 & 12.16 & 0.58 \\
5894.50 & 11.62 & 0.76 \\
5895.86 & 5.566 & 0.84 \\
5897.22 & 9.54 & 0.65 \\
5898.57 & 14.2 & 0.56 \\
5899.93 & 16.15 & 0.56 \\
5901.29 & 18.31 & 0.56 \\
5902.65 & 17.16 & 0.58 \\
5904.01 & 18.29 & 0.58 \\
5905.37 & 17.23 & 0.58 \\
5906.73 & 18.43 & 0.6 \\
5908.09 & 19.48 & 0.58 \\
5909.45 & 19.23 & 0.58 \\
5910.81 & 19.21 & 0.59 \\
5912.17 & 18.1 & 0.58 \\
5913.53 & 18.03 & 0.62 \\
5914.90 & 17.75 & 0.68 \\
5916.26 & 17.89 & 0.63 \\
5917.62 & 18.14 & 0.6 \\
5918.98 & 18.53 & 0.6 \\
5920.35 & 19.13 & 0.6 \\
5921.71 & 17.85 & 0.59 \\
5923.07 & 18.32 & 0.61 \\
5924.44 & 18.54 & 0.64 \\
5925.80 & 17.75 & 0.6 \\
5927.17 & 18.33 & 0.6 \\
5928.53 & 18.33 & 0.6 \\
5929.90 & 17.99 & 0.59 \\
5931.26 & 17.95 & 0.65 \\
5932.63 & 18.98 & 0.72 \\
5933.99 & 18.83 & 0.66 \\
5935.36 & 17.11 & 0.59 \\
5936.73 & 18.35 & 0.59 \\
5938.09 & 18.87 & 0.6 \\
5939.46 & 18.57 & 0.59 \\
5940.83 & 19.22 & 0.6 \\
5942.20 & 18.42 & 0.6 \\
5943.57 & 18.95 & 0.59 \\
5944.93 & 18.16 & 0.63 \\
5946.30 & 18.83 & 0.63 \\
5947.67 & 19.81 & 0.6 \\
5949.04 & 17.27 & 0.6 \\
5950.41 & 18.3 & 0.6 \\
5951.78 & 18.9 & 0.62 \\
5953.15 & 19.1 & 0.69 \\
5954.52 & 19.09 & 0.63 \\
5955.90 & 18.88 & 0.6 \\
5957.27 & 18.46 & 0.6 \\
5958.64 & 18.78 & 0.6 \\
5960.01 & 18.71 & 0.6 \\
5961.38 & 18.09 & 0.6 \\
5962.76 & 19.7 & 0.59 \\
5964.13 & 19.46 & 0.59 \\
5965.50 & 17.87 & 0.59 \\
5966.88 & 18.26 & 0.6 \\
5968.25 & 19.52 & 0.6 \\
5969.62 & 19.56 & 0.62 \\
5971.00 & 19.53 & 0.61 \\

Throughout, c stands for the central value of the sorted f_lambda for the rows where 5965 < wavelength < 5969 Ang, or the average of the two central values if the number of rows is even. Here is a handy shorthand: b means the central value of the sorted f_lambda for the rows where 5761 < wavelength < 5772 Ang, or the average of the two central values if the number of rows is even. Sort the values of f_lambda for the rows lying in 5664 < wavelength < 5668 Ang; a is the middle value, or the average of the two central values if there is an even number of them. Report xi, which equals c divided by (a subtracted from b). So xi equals -183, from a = 18.2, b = 18.1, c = 18.3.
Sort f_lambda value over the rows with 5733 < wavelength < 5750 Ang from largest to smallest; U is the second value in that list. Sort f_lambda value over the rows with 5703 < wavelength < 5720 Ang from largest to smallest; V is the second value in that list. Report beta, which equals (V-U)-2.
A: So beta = -3.09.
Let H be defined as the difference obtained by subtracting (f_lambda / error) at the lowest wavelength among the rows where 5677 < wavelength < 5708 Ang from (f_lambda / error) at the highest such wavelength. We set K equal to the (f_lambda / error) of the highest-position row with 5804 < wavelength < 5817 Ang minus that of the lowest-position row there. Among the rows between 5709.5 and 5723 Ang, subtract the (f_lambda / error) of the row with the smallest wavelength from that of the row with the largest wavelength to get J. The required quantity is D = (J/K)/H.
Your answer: -0.1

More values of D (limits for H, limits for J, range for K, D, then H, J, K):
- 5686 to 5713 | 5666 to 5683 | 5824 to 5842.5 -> 2.8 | -1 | -4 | 2.8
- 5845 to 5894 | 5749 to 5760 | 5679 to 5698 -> 0.3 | -7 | 5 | -2.7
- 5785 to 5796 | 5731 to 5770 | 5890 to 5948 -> 0.0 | 4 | 5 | 28.4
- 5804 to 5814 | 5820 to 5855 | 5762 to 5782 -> 10.5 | 3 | 6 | 0.2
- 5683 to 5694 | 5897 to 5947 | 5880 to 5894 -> -0.9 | 2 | 15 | -10.4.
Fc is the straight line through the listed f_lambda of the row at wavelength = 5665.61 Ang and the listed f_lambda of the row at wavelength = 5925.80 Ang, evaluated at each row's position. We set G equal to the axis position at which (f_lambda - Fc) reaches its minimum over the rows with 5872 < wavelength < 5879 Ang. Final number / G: 5878.24 Ang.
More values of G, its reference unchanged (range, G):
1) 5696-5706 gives 5702.26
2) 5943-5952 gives 5949.04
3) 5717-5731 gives 5727.26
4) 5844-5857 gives 5856.62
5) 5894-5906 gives 5895.86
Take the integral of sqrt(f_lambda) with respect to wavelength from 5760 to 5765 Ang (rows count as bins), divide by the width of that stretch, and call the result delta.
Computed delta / 4.25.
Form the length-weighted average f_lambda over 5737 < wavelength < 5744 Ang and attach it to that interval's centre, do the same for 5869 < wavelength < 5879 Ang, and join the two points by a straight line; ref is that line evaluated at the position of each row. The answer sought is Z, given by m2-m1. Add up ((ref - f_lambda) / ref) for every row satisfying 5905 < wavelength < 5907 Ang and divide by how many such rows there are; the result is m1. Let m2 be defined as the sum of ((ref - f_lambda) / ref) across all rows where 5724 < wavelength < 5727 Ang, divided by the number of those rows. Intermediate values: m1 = 0.04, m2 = 0.03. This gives -0.01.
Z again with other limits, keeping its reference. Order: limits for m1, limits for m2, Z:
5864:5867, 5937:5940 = -0.05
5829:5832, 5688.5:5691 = 0.05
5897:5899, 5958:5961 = -0.37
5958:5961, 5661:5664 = 0.10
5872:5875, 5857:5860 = 0.07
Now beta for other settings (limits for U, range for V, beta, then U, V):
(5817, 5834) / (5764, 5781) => -2.30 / 19.39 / 19.09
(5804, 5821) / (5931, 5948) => -2.17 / 19.39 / 19.22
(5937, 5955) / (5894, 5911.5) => -1.99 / 19.22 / 19.23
